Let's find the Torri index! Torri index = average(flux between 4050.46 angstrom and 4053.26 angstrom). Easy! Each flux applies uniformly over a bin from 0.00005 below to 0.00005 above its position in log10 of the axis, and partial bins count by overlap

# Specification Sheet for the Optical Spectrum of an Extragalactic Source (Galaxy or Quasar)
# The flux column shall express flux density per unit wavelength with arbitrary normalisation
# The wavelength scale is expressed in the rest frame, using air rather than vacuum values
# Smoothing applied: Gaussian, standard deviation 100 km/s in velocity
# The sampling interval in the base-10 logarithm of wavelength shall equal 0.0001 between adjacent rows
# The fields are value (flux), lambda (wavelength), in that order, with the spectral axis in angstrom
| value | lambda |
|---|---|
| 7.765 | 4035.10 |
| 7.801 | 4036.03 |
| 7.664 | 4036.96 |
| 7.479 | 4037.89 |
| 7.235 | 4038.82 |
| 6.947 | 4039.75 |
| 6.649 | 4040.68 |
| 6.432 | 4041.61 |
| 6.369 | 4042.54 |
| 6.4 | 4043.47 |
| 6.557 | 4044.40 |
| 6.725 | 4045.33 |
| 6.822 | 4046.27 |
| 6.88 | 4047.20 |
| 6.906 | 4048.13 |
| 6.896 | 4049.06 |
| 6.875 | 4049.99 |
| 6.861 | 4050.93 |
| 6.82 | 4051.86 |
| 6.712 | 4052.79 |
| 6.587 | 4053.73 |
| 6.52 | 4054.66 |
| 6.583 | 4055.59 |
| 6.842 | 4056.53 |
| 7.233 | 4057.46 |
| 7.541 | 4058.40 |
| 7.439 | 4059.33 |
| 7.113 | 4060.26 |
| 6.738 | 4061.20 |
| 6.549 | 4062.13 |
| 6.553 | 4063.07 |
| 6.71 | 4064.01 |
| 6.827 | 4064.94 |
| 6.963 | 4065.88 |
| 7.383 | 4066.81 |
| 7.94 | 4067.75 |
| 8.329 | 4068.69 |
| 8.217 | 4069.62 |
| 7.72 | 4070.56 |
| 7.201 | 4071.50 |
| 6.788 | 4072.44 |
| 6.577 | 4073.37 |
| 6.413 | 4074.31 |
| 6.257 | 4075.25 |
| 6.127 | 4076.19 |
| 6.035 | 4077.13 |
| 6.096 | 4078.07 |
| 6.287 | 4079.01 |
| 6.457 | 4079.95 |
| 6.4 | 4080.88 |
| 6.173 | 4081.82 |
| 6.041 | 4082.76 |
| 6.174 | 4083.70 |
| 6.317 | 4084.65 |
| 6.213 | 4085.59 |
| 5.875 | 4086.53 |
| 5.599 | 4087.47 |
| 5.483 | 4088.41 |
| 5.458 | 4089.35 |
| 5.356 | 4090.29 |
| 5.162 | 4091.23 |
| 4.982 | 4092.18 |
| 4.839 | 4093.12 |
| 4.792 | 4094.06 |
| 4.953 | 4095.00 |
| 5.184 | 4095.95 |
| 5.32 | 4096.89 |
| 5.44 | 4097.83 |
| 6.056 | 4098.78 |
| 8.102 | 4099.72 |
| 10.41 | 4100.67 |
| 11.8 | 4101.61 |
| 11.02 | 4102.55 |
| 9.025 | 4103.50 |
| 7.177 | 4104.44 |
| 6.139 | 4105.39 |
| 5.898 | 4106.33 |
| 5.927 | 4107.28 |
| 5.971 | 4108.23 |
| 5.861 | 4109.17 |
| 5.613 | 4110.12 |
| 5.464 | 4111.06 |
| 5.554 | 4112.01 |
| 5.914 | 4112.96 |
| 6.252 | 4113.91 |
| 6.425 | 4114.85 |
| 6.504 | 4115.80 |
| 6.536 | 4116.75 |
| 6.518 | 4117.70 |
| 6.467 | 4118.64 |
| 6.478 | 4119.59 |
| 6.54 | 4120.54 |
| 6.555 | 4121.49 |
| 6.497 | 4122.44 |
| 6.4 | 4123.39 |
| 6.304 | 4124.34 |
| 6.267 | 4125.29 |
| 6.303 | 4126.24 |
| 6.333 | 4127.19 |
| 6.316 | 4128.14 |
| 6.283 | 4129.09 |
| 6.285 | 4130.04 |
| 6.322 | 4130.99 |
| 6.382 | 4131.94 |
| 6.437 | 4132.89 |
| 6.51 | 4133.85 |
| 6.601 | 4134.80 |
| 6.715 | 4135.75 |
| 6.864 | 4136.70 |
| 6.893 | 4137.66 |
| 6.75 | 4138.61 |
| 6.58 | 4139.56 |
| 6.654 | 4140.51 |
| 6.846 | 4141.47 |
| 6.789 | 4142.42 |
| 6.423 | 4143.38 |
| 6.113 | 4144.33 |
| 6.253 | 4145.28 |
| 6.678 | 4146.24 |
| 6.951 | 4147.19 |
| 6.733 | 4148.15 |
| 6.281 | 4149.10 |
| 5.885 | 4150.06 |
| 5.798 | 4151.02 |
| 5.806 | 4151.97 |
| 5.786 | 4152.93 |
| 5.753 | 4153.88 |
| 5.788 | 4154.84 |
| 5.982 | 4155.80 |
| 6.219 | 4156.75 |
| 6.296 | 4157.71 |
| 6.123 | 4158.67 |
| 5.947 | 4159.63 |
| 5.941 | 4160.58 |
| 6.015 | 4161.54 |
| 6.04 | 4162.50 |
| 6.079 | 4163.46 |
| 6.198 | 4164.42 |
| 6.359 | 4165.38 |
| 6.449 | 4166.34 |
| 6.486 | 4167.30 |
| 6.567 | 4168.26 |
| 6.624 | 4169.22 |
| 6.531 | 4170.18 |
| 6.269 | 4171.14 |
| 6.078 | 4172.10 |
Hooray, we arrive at 6.80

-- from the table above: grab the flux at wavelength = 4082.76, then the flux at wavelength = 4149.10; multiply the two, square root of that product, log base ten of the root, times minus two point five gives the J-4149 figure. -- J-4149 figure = -1.97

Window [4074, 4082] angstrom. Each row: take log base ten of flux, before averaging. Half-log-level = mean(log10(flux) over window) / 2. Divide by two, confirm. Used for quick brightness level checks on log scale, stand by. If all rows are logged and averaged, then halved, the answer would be 0.398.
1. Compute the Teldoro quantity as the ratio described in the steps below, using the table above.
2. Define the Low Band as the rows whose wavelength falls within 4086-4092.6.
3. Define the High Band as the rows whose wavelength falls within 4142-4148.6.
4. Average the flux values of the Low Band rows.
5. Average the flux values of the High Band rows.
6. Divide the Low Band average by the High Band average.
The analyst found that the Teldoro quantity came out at 0.83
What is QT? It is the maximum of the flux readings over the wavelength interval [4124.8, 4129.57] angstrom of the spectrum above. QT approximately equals 6.333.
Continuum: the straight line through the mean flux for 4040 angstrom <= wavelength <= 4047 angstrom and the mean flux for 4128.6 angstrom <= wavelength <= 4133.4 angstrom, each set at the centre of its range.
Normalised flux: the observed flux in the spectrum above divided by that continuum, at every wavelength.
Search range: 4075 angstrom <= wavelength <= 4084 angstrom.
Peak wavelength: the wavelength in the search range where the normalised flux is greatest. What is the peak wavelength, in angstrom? 4079.95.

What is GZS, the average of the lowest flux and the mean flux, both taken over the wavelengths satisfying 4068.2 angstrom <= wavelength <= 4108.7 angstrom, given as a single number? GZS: 5.7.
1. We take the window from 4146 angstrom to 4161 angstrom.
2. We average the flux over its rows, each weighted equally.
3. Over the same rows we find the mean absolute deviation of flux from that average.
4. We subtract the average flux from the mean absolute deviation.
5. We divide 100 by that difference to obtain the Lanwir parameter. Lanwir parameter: -17.2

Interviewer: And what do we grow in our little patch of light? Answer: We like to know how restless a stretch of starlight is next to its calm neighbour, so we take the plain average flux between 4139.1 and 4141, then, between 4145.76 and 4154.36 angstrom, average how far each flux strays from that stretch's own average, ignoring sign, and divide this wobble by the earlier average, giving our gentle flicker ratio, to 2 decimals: 0.06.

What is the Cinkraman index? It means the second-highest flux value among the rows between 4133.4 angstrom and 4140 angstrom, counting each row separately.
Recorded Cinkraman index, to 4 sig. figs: 6.864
